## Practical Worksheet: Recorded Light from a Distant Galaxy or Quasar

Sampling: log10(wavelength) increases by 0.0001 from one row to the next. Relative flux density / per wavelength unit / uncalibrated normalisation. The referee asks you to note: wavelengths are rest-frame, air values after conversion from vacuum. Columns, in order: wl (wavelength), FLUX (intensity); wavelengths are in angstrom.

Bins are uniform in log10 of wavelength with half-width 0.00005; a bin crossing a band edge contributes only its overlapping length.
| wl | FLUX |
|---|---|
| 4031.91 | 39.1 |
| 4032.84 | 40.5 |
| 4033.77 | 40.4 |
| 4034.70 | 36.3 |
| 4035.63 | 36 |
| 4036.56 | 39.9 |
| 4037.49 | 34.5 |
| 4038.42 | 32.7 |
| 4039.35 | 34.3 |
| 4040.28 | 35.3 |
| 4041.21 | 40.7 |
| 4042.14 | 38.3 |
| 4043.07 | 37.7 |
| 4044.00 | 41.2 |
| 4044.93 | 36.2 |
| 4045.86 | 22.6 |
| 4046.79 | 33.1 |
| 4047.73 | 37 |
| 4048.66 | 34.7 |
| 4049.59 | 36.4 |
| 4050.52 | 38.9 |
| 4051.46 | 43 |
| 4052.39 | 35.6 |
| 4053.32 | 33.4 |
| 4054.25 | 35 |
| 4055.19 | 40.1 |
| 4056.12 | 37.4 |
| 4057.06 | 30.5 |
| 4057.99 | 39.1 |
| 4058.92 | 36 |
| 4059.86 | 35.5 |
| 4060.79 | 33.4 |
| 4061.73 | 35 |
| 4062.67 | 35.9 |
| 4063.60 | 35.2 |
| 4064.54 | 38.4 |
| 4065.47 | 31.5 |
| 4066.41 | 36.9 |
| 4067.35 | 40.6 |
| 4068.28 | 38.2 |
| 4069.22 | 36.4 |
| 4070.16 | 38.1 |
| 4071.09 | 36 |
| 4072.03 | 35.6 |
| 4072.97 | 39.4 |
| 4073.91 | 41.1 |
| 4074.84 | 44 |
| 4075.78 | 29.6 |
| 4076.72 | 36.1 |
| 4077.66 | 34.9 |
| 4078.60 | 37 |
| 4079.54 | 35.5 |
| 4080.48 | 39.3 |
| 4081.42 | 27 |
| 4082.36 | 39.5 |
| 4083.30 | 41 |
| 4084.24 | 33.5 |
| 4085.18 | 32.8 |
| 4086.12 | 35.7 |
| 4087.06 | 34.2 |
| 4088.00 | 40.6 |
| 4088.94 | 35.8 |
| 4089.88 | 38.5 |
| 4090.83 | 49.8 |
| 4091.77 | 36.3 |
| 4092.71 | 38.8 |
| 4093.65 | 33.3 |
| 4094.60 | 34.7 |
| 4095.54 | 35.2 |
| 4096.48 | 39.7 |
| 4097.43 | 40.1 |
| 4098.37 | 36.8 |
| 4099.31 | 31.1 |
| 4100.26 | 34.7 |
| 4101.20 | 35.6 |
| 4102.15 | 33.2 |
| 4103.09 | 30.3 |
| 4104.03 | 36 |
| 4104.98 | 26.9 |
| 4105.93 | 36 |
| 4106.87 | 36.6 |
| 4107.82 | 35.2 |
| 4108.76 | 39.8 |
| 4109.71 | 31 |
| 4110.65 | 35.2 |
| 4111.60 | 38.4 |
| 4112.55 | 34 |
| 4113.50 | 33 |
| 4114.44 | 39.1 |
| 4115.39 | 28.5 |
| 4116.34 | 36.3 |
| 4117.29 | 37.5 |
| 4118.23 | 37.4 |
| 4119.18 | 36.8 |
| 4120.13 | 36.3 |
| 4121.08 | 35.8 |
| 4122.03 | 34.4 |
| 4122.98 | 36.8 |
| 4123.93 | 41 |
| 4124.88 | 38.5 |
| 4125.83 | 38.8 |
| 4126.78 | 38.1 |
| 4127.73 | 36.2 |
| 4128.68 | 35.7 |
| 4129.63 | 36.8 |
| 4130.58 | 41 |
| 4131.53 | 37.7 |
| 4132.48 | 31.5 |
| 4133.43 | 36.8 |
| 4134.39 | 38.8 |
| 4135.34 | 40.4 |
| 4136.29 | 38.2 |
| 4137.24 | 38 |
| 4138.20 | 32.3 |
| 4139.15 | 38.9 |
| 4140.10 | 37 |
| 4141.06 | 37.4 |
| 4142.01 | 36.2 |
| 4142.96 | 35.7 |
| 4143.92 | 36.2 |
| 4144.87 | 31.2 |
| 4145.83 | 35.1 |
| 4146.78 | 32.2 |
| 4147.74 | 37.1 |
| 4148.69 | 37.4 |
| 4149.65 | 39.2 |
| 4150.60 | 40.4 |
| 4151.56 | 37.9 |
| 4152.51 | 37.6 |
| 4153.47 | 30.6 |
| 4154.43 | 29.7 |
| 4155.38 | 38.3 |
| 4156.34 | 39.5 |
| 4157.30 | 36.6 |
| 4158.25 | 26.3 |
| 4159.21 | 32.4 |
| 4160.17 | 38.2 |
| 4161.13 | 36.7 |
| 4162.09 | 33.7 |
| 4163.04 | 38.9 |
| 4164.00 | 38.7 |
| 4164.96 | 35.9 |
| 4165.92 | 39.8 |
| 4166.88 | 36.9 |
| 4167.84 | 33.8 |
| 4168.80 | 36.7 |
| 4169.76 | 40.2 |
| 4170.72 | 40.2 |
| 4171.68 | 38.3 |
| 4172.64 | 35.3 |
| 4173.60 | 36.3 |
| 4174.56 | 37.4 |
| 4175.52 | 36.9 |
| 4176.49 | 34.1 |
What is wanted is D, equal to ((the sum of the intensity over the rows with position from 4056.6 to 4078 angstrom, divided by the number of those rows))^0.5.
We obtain 6.03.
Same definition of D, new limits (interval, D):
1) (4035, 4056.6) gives 6.02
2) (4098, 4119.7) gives 5.90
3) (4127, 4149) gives 6.04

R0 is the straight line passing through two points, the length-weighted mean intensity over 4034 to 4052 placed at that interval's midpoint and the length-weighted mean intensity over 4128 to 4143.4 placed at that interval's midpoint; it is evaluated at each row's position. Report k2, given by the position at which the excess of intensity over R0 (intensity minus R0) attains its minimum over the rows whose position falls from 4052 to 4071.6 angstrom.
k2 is 4057.06 angstrom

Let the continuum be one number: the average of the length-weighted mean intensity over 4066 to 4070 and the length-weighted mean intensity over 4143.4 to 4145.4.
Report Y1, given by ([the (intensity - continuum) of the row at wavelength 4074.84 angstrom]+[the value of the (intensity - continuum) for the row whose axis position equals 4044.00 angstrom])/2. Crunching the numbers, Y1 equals 6.8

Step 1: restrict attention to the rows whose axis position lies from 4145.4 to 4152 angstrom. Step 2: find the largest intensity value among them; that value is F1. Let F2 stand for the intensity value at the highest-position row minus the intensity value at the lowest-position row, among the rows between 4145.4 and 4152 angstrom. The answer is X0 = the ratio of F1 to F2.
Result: 14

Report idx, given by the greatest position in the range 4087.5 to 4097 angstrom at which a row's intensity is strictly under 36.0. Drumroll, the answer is 4095.54 angstrom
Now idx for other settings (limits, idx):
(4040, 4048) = 4046.79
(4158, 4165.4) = 4164.96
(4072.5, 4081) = 4079.54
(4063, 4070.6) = 4065.47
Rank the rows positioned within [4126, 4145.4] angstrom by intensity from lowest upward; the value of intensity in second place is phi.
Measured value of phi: 31.5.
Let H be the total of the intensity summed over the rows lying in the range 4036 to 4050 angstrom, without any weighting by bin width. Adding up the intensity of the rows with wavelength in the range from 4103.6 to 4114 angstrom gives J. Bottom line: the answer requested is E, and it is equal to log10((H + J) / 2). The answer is 2.66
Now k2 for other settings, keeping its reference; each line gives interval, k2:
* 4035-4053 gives 4045.86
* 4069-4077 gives 4075.78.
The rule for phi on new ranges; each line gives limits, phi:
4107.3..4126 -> 31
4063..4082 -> 29.6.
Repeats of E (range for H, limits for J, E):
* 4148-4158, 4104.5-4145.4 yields 2.98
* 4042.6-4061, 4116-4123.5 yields 2.70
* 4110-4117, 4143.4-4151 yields 2.43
